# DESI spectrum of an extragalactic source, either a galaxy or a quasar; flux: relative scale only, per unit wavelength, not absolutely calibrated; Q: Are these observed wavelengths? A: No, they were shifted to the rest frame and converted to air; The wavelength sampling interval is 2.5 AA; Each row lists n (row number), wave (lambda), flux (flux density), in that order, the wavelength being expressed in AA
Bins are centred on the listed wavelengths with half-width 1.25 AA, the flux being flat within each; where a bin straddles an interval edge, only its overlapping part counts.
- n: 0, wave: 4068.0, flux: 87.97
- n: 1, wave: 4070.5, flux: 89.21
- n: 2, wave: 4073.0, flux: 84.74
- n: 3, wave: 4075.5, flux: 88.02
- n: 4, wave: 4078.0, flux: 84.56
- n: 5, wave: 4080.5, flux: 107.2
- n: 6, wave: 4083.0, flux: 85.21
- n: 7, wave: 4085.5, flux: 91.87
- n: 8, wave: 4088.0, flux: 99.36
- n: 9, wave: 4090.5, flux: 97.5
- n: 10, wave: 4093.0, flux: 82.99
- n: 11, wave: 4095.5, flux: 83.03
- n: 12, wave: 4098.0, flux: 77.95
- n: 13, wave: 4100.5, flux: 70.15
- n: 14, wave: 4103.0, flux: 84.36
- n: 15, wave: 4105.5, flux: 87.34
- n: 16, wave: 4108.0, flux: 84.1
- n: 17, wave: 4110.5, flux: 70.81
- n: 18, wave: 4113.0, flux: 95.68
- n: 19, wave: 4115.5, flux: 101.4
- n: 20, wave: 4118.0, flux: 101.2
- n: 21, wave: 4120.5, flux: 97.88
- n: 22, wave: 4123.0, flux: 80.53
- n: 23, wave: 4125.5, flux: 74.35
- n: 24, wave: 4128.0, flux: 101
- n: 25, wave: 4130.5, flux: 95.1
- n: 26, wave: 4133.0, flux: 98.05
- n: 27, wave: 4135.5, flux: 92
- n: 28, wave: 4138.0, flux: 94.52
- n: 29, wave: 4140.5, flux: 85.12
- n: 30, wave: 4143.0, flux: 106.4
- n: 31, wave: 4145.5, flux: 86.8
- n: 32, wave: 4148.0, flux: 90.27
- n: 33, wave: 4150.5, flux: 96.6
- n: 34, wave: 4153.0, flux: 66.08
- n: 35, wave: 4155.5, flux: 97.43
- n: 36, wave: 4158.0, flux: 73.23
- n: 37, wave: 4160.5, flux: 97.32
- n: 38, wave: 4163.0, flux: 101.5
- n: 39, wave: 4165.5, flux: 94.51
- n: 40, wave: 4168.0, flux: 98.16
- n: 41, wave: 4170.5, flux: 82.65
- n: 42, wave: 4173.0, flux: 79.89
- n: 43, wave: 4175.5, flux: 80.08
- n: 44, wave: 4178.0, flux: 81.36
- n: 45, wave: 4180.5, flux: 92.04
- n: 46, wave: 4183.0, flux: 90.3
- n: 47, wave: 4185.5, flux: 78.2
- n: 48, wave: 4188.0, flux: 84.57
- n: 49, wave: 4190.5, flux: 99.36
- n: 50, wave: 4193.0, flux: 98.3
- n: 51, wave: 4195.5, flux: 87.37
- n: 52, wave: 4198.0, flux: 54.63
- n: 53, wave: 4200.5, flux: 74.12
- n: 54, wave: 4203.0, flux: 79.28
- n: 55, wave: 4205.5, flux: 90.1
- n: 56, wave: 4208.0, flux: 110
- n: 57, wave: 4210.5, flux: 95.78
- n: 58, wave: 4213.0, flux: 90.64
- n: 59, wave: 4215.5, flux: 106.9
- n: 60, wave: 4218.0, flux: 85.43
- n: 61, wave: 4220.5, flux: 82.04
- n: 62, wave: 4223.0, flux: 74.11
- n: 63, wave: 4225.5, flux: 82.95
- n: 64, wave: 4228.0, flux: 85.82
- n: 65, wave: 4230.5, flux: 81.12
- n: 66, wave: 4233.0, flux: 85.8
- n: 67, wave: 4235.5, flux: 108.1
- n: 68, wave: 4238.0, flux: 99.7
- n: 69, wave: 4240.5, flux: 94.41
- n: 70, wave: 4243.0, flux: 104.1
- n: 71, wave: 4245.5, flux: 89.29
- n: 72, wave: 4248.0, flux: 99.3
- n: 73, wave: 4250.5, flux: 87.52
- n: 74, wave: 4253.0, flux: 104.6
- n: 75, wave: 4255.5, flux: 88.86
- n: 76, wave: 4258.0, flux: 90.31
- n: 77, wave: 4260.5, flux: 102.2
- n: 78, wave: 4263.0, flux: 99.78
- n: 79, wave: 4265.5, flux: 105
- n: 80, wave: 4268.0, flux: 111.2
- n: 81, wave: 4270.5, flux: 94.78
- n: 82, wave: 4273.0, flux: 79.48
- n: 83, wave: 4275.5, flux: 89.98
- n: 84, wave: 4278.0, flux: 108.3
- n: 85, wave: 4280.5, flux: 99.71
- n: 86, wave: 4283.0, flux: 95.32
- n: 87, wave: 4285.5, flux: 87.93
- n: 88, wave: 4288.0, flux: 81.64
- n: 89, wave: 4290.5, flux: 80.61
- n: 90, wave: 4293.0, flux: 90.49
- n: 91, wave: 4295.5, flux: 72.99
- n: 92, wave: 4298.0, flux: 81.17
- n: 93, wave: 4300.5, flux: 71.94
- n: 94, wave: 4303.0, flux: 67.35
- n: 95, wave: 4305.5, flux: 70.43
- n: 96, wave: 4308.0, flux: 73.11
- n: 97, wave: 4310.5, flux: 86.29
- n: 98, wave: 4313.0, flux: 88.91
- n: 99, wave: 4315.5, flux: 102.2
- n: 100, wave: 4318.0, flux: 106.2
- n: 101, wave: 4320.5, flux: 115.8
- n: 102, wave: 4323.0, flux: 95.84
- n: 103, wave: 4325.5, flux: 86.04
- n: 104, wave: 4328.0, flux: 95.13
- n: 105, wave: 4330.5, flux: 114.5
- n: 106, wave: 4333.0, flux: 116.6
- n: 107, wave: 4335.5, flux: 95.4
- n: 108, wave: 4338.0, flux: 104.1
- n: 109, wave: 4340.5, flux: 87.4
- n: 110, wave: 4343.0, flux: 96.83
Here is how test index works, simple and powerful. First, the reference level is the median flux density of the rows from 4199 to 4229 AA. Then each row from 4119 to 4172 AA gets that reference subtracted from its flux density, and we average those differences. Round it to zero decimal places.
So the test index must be 5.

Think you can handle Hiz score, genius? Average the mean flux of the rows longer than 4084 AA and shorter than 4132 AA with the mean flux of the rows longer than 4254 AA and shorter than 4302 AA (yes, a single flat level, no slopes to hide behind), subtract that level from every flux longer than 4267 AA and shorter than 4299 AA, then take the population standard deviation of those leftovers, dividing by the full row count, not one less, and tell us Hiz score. 11.0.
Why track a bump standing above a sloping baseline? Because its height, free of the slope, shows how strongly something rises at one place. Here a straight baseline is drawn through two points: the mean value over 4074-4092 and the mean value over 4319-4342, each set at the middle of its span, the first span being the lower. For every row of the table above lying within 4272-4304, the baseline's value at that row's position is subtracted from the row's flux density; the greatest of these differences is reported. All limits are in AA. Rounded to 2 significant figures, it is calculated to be 8.8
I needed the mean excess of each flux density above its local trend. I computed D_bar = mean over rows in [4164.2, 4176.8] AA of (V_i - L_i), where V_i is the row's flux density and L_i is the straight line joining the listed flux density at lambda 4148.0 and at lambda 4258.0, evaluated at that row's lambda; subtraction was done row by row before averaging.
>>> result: -3.2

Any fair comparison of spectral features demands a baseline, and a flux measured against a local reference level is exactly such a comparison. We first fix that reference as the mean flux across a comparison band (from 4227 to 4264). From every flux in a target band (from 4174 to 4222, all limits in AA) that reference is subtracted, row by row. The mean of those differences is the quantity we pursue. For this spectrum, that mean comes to -7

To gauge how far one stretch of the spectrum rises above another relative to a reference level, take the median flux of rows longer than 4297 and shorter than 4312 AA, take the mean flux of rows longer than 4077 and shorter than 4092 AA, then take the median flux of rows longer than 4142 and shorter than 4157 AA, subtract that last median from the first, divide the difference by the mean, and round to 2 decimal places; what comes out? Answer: -0.22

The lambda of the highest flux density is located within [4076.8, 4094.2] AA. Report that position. 4080.5 AA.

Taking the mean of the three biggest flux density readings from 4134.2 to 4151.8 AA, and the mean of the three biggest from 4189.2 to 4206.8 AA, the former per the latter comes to 1.03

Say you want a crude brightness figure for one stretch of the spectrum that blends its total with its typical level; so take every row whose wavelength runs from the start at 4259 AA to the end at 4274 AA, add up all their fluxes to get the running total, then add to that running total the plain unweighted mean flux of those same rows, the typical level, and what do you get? 691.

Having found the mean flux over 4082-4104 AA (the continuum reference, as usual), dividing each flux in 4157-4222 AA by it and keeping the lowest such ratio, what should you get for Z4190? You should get 0.64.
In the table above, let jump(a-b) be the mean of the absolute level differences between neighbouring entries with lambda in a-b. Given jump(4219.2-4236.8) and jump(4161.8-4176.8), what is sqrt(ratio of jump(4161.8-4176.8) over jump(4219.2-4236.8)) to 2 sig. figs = 0.82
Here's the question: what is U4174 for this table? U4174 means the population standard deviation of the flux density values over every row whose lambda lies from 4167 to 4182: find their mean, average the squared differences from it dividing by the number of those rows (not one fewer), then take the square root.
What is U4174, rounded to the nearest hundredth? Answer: 6.94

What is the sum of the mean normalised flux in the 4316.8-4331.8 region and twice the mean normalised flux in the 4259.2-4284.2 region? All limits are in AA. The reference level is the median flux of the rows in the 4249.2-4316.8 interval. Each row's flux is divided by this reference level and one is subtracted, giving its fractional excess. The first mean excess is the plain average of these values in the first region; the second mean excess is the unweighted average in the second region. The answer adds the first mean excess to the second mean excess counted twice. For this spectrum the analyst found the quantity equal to 0.37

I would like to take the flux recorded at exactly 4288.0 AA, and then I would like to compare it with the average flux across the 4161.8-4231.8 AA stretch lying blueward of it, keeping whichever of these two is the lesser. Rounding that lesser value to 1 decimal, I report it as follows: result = 81.6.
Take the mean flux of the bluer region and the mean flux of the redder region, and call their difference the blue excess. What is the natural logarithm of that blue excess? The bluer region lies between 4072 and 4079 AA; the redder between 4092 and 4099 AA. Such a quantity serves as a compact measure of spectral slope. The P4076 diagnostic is 1.5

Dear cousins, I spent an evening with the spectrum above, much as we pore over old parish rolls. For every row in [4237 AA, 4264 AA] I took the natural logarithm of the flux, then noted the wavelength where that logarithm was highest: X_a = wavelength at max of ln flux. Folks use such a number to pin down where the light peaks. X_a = 4253.0 AA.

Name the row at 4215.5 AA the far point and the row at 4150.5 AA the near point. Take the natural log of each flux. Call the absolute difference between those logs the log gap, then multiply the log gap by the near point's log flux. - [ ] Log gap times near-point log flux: 0.46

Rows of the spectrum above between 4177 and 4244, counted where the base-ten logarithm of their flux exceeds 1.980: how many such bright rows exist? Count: 8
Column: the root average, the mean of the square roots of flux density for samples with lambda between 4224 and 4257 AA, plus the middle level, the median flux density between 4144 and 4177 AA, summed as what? 100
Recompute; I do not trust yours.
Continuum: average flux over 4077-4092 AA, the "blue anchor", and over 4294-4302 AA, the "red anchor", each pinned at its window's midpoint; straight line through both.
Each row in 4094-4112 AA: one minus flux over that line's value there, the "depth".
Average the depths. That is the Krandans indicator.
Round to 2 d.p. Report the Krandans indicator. 0.14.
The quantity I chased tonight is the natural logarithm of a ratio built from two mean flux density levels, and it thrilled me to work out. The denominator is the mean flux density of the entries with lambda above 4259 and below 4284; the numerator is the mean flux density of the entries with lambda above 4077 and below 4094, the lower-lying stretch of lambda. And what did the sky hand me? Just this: -0.06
